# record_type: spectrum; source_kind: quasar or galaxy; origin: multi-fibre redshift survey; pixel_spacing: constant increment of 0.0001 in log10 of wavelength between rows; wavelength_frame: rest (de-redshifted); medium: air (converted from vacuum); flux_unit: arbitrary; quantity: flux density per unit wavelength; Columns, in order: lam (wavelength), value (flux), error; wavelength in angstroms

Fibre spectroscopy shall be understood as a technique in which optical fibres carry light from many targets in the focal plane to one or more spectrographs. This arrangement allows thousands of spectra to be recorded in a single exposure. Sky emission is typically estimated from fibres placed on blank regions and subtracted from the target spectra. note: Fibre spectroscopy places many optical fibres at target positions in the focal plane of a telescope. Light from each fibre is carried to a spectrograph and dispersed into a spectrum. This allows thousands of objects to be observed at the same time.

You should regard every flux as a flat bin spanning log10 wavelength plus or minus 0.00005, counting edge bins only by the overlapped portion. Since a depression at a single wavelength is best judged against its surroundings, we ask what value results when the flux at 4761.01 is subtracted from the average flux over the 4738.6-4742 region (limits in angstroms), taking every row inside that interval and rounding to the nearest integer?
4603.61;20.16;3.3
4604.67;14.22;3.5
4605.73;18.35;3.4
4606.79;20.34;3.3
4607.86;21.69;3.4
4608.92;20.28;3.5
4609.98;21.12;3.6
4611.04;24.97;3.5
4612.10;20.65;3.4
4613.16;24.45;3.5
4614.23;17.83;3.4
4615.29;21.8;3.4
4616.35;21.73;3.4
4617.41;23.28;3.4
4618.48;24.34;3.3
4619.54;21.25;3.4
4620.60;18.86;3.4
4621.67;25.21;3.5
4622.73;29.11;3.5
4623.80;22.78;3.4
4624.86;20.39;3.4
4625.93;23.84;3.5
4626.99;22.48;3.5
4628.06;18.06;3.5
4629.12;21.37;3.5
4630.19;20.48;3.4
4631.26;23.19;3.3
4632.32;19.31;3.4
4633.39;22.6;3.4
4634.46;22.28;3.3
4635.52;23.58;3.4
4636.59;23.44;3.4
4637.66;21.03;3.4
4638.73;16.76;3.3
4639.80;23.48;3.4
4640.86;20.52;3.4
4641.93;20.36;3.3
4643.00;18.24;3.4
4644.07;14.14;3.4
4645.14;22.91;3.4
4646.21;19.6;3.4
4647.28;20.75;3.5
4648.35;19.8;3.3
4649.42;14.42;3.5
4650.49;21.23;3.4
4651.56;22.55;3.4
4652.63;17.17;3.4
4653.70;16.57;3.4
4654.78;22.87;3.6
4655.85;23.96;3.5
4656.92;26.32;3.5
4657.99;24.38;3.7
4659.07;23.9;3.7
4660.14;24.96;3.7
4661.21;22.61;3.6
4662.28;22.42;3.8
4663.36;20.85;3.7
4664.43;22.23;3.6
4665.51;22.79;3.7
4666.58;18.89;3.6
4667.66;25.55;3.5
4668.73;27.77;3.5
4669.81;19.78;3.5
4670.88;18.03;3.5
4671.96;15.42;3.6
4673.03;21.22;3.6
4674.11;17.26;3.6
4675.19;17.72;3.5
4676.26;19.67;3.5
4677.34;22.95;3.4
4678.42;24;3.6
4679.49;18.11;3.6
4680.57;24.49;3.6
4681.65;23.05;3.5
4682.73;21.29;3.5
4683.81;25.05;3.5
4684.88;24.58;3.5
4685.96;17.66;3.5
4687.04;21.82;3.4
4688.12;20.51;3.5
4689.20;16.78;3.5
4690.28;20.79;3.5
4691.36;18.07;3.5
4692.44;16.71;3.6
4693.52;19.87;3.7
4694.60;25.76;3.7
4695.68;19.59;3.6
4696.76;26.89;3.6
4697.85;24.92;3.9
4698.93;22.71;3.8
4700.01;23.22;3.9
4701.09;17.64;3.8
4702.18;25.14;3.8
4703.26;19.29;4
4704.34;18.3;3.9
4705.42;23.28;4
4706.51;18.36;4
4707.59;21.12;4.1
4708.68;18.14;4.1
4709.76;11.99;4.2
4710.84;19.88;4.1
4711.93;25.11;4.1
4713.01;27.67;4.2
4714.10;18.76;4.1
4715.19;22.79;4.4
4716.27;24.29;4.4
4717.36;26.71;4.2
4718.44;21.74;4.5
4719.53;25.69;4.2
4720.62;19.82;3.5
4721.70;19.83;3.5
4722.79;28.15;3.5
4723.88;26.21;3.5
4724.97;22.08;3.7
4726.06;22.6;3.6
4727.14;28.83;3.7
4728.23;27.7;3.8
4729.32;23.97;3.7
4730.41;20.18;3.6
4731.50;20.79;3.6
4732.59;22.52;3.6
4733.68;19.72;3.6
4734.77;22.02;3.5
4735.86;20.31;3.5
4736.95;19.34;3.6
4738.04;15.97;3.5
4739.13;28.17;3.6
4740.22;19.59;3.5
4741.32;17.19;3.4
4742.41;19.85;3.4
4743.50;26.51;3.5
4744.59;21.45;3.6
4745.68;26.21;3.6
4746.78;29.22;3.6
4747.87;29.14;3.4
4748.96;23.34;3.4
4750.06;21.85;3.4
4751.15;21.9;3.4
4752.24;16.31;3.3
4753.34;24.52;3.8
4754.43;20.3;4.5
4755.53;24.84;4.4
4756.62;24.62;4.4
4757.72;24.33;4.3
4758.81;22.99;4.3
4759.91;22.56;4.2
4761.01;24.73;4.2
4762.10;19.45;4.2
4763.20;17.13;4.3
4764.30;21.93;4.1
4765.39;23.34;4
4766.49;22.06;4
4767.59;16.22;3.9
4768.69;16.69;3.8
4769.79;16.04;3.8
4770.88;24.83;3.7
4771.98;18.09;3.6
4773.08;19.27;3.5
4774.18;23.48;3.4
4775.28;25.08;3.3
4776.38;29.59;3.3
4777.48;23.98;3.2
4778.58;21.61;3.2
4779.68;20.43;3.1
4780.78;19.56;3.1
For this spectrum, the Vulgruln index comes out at -3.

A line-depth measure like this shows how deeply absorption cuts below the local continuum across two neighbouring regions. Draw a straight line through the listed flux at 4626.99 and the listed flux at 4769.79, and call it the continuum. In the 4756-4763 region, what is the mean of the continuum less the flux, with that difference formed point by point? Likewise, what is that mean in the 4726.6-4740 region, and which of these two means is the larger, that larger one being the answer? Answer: -5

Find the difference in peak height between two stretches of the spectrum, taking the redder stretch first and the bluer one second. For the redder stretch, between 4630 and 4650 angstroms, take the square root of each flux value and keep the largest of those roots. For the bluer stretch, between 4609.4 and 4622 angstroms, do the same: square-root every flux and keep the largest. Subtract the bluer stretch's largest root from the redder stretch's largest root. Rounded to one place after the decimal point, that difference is -0.2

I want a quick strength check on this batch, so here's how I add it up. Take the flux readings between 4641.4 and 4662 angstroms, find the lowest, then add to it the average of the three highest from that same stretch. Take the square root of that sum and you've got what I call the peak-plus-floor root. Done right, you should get 6.27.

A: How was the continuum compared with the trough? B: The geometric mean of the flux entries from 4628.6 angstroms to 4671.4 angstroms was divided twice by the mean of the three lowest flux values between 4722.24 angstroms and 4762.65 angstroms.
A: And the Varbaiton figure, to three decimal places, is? 0.078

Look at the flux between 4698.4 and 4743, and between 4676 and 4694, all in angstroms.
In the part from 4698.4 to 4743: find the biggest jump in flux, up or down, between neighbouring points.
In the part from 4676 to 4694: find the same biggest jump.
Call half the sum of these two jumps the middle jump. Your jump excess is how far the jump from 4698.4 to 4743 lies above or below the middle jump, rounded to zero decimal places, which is 3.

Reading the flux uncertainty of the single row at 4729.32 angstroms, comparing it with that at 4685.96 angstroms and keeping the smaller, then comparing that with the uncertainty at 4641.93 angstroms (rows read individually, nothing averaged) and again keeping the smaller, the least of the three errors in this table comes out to 3.30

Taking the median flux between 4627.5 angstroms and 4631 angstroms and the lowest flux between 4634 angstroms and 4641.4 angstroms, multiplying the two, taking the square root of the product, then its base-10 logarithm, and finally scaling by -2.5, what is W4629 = -3.17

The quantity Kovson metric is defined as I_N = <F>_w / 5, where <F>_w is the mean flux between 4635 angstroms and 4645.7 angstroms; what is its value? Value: 4.09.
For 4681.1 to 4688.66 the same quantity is 4.40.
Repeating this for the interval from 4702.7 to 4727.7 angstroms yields 4.44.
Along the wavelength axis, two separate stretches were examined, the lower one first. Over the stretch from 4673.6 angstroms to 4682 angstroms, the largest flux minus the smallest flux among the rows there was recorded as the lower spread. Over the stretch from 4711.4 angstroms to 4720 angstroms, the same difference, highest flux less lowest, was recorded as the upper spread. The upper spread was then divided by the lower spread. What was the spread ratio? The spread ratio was 1.2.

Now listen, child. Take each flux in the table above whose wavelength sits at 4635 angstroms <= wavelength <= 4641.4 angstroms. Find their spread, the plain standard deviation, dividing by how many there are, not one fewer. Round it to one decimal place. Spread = 2.4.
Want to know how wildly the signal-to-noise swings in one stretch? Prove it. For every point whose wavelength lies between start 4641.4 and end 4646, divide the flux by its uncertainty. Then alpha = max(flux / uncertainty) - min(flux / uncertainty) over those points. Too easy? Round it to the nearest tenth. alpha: 2.6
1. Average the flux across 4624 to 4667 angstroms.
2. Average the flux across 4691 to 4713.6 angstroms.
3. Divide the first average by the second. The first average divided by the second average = 1.00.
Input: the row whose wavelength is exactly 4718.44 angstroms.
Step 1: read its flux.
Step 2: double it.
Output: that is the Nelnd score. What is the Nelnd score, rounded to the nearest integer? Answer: 43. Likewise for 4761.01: 49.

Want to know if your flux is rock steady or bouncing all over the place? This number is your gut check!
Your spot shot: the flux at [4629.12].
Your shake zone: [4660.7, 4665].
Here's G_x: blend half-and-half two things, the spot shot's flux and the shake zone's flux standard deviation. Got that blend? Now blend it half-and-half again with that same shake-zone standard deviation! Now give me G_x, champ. 5.9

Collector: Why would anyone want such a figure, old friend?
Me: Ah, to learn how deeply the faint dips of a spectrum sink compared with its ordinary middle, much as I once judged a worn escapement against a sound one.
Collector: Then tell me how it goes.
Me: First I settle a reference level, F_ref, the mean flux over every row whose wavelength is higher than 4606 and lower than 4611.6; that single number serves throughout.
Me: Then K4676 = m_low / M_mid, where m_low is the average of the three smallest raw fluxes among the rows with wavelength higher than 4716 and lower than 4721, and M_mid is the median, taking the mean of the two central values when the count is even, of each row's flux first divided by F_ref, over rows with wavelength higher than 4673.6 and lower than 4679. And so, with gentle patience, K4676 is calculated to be 24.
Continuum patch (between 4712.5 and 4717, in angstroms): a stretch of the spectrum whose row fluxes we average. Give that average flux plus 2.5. 26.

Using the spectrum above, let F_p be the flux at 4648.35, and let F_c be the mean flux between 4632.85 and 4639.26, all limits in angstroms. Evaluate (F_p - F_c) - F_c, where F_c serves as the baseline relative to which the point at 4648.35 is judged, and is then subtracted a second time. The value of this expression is -23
